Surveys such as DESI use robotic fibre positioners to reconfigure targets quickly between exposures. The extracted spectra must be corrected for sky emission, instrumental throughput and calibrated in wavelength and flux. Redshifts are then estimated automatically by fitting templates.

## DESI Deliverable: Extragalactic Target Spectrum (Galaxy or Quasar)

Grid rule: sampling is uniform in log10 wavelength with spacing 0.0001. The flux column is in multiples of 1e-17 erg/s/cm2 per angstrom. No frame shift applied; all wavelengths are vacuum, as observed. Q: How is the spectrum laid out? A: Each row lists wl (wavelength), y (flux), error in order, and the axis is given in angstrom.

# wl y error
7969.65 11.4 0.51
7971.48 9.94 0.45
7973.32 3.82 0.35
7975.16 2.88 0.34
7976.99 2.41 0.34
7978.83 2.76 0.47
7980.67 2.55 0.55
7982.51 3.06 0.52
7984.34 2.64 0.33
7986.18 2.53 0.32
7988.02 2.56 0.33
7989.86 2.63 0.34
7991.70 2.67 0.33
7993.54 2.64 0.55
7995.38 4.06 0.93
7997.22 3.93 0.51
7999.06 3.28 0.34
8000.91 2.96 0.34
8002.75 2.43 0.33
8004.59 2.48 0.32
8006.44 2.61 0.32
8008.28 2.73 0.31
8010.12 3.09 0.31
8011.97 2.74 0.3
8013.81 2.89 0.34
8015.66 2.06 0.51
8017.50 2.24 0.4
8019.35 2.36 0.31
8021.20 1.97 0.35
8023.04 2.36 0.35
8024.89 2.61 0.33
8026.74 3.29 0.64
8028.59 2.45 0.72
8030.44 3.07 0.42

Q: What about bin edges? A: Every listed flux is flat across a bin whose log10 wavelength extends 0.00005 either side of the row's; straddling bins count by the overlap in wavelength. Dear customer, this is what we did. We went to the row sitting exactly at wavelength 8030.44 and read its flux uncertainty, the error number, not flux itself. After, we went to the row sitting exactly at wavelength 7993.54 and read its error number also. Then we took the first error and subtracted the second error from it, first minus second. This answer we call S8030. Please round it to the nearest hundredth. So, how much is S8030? -0.13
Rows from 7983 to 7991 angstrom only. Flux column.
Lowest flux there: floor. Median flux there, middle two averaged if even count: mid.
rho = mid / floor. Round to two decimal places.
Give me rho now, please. 1.03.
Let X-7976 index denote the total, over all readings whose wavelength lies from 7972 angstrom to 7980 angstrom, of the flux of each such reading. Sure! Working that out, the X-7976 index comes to 11.9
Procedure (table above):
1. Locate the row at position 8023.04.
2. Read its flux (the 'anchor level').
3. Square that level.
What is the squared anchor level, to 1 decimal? 5.6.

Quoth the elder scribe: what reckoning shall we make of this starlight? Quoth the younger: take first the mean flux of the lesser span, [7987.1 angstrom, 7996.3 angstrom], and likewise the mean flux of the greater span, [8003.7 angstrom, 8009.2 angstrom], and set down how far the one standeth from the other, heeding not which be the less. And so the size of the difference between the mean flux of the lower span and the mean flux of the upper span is 0.3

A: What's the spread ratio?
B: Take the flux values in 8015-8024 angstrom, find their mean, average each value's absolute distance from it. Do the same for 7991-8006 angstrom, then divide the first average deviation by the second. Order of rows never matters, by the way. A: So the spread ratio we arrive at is 0.3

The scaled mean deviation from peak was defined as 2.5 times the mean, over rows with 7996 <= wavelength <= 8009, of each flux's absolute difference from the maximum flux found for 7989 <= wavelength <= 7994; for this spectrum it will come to 1.0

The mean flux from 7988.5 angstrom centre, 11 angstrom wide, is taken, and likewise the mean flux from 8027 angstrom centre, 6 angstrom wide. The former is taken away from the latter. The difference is 0.2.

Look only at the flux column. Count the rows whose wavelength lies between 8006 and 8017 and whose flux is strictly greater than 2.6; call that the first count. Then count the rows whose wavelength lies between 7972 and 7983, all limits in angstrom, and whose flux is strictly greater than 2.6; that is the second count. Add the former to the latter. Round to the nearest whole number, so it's 9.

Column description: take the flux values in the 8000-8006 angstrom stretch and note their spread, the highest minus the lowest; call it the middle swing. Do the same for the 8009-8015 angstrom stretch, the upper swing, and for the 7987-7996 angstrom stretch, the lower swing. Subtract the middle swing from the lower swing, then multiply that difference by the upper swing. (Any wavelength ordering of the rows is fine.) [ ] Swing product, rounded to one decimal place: 0.3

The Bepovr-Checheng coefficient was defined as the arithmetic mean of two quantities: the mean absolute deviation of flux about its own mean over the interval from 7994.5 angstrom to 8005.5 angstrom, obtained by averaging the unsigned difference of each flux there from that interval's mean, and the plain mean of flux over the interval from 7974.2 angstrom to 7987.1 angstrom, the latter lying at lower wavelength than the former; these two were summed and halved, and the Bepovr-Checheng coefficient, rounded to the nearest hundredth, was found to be 1.63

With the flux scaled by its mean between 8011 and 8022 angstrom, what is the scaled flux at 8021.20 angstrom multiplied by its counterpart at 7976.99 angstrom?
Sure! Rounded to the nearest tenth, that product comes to 0.8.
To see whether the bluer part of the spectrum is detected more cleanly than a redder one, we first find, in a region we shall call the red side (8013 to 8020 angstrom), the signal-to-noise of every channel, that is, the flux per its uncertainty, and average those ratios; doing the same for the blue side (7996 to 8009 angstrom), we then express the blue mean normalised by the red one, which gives 1.29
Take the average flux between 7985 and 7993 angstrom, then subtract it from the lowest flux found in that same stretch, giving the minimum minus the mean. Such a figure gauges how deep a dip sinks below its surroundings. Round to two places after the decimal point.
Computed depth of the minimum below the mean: -0.07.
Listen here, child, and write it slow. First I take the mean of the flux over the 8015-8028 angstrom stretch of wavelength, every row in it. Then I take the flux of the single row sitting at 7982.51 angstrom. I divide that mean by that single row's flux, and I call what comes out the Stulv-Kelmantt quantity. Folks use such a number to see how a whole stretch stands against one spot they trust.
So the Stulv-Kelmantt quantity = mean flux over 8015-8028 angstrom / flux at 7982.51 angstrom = 0.79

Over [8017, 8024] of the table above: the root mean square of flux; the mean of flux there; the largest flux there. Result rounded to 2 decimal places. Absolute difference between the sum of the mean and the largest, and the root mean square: 2.35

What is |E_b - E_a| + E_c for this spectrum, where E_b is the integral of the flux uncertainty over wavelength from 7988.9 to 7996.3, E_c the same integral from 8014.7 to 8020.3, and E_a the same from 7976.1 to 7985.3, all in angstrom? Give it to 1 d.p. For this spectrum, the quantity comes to 2.4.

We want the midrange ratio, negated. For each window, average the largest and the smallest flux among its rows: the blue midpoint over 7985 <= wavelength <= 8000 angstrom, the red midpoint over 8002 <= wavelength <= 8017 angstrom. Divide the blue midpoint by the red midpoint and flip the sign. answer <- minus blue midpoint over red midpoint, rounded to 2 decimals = -1.28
